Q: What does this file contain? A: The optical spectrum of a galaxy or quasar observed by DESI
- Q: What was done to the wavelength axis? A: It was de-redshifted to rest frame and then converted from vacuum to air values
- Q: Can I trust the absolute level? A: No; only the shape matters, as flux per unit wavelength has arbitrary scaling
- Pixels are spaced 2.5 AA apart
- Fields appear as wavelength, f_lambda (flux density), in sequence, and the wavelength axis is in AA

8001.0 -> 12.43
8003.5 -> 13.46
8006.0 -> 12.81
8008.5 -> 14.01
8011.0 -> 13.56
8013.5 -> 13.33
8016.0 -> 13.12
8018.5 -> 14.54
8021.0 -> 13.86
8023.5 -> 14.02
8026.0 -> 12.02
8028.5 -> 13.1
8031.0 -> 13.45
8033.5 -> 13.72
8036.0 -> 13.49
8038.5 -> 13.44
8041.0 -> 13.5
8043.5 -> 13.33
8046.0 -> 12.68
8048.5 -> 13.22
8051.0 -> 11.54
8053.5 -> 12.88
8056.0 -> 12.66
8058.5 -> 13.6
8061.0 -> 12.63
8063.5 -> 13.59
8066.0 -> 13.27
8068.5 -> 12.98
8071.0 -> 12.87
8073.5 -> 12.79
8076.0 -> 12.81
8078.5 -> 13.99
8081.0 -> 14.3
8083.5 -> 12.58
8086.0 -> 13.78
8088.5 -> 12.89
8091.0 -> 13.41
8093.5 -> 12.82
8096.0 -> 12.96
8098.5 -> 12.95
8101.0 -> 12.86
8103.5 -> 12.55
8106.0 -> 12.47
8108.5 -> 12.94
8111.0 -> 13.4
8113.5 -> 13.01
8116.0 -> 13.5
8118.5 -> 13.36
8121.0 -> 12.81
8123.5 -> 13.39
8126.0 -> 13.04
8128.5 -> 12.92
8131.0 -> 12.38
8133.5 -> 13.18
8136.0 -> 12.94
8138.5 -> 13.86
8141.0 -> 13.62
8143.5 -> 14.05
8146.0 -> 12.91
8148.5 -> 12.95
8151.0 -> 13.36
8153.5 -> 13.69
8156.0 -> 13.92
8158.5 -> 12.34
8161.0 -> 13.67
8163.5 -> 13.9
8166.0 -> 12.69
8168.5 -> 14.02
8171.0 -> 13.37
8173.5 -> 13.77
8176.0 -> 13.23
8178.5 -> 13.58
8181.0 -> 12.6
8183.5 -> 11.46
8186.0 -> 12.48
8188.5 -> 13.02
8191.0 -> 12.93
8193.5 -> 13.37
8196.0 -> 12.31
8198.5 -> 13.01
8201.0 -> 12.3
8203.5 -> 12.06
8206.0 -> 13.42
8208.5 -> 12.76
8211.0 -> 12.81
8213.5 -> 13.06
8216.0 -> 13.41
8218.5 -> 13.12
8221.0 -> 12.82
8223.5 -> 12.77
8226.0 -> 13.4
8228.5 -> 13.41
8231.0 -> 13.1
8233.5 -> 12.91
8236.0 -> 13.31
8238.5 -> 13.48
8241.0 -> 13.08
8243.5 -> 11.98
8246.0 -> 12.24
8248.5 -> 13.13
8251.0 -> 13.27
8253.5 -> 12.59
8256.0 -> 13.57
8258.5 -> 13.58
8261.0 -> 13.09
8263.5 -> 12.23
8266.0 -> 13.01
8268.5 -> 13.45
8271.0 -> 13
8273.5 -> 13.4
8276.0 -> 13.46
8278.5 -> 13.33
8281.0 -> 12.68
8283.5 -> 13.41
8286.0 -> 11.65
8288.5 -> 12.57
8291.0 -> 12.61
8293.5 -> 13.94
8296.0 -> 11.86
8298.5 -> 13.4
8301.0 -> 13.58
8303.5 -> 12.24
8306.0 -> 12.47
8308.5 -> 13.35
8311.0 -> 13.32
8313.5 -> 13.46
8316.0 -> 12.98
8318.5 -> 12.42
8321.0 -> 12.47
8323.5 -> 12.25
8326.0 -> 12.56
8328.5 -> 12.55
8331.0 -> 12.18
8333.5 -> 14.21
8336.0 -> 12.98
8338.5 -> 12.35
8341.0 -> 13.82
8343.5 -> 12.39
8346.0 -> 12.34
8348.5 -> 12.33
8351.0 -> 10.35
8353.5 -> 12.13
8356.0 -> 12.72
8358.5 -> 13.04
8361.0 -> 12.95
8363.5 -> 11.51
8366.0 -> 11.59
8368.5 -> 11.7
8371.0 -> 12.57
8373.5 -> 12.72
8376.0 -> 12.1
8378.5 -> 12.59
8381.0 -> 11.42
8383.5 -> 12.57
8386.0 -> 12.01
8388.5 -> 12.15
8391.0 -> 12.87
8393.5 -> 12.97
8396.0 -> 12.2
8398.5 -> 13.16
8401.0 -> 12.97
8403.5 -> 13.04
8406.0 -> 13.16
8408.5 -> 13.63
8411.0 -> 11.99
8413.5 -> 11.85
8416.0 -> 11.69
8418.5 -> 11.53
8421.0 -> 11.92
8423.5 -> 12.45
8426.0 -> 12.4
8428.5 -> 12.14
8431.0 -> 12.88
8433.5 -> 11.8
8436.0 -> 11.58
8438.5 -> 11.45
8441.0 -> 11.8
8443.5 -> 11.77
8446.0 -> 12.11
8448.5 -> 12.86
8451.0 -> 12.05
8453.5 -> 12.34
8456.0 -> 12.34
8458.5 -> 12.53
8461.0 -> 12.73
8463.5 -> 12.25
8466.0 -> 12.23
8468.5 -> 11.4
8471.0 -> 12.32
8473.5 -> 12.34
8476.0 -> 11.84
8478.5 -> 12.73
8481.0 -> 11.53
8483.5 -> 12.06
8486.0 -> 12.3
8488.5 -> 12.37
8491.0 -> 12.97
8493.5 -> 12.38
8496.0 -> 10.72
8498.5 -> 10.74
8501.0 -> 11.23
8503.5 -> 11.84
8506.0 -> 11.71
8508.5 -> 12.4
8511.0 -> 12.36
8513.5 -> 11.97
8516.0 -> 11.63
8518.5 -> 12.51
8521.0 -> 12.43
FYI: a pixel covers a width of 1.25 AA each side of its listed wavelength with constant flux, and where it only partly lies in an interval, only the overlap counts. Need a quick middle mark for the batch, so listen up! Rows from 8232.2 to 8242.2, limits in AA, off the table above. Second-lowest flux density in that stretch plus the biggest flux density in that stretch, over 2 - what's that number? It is 13.3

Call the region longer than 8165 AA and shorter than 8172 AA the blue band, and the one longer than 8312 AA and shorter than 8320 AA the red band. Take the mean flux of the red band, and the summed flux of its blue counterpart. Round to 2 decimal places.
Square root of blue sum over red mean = 1.76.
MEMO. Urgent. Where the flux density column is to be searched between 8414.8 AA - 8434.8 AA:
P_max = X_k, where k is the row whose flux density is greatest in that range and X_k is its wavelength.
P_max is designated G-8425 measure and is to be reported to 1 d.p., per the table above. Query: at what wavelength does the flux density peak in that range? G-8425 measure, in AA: 8431.0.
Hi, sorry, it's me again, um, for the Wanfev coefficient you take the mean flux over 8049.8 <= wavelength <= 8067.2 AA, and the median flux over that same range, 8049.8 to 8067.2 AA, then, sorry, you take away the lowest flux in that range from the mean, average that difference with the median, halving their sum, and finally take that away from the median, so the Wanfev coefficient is 5.8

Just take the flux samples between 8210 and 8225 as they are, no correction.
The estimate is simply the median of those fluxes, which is 12.9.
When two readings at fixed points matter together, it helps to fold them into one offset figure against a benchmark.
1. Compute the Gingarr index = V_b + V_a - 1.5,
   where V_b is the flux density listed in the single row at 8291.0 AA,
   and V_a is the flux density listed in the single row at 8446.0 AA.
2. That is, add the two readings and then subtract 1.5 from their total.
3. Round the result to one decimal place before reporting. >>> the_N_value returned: 23.2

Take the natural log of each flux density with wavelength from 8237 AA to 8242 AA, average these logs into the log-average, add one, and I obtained 3.59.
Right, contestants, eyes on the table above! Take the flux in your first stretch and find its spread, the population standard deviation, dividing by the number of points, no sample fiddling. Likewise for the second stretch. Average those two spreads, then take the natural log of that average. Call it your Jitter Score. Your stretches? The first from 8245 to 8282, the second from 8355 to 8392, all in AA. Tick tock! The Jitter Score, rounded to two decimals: -0.73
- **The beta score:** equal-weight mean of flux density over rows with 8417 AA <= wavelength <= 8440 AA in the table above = 12.0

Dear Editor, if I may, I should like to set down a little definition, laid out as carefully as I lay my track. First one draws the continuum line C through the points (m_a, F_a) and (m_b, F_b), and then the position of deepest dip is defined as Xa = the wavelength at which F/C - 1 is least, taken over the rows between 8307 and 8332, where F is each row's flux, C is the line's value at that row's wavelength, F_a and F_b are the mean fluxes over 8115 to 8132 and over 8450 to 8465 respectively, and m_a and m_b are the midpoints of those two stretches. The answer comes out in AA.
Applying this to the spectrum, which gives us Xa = 8331.0 AA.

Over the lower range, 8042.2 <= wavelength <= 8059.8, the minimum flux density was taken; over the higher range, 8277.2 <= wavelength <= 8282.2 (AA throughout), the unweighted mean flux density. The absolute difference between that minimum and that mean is 1.5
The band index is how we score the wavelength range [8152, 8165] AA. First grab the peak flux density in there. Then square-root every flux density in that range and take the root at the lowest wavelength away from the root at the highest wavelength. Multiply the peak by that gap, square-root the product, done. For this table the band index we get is 0.63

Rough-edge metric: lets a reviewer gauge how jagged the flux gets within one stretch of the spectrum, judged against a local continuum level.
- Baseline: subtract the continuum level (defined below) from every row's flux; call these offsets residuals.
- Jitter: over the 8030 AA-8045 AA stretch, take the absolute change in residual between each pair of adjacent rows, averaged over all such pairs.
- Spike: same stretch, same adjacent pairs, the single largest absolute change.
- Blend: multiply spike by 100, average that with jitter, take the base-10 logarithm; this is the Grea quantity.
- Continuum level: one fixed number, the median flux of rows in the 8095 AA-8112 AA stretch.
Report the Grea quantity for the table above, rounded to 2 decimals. 1.13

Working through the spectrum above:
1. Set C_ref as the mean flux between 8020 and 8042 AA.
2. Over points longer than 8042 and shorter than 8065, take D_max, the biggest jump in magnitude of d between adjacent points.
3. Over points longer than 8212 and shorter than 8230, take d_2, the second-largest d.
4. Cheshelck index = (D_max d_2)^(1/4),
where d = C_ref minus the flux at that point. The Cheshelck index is 0.99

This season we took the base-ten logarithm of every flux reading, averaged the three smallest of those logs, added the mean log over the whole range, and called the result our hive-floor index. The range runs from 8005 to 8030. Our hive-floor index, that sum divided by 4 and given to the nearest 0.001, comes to 0.557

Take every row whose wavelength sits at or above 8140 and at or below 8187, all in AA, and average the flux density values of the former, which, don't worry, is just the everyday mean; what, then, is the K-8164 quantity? 13.2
